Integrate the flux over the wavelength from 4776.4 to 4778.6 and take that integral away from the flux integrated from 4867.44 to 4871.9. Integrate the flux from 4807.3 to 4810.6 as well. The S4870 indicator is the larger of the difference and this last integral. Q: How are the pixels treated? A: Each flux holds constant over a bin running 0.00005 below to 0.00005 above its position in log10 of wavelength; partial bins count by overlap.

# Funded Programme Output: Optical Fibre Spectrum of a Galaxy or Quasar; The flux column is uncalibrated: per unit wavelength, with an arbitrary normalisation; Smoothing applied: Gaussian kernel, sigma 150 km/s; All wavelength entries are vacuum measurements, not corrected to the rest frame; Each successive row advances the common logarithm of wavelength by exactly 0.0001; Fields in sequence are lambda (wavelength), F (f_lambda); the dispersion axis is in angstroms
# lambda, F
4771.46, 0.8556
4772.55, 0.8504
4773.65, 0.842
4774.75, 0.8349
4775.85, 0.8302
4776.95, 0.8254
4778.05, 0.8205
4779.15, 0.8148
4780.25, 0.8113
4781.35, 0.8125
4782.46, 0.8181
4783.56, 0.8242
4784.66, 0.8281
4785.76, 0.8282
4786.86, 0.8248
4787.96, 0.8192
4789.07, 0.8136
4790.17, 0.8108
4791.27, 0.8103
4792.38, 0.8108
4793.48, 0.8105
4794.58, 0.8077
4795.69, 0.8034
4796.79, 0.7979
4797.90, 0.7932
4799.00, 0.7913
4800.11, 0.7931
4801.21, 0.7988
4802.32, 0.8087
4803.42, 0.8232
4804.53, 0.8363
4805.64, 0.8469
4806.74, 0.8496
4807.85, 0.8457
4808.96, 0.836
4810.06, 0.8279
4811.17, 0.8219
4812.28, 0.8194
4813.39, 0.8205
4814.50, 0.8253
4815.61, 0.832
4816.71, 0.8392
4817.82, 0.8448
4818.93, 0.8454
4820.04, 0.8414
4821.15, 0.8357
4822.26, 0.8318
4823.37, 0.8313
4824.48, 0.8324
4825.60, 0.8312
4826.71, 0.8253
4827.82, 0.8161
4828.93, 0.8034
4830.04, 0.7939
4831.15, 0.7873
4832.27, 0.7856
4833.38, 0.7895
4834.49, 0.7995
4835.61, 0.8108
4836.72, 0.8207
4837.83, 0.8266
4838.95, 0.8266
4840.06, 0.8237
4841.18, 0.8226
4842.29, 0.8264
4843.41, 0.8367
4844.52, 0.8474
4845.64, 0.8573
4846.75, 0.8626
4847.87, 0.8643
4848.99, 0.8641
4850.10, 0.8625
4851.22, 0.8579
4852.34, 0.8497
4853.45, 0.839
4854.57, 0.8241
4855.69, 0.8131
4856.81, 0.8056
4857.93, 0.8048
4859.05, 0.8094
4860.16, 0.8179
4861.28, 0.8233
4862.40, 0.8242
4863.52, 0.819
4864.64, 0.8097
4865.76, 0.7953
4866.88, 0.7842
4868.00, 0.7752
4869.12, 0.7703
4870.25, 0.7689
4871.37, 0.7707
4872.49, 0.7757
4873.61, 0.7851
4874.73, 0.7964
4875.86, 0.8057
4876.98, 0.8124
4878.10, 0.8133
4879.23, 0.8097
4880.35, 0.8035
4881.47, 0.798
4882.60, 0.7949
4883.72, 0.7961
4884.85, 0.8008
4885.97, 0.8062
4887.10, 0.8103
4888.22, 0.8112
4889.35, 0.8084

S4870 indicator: 2.8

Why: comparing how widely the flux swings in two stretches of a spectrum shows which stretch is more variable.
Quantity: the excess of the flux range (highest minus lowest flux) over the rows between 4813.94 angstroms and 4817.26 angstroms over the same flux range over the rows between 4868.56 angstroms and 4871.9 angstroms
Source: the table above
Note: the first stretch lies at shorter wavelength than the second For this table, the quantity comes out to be 0.012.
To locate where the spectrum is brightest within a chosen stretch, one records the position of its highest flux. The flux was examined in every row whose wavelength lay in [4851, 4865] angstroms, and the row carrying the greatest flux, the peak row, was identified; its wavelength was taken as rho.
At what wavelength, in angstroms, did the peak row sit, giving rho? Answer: 4851.22 angstroms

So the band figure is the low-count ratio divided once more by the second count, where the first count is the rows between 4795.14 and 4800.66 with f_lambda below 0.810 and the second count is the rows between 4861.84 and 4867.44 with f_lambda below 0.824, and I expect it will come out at 0.31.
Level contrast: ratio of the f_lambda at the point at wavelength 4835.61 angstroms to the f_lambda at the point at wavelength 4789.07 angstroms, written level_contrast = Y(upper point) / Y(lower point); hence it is 1.00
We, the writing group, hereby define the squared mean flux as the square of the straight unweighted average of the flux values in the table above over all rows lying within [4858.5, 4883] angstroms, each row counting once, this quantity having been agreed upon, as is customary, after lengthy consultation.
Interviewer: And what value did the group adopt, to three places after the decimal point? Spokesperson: 0.637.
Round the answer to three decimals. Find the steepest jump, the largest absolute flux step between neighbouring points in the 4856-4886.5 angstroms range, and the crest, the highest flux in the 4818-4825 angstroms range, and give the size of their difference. 0.831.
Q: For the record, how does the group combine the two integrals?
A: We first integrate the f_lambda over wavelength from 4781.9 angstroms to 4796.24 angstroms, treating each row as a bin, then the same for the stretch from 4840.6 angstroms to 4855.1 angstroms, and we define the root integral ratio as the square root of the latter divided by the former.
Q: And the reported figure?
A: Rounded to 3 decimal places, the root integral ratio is 1.025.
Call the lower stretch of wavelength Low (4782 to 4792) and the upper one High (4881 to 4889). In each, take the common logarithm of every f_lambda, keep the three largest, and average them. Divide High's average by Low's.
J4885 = 1.11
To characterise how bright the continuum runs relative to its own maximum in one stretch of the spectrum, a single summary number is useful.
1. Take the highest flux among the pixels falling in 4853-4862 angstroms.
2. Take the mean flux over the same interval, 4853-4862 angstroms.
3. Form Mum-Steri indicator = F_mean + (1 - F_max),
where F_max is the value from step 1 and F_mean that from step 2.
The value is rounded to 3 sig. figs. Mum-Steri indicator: 0.978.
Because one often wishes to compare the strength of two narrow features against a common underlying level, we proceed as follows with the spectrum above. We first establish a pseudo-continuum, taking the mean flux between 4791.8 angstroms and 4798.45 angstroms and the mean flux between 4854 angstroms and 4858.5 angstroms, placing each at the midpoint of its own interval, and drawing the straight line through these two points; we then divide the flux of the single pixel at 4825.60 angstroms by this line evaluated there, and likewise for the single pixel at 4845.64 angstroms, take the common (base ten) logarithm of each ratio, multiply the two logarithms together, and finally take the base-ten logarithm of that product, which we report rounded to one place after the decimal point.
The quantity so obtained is -3.5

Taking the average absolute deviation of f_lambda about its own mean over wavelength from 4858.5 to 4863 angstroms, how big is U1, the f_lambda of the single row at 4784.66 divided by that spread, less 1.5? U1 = 162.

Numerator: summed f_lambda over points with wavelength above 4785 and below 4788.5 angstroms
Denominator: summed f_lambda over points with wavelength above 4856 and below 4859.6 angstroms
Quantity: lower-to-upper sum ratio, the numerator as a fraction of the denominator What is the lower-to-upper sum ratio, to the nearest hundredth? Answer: 1.02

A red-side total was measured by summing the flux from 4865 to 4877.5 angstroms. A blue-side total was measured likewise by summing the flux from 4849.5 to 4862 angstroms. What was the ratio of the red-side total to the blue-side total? 0.95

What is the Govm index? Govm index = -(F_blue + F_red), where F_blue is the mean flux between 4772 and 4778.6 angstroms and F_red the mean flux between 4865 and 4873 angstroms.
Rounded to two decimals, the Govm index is -1.61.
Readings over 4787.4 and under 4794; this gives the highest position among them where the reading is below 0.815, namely 4793.48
